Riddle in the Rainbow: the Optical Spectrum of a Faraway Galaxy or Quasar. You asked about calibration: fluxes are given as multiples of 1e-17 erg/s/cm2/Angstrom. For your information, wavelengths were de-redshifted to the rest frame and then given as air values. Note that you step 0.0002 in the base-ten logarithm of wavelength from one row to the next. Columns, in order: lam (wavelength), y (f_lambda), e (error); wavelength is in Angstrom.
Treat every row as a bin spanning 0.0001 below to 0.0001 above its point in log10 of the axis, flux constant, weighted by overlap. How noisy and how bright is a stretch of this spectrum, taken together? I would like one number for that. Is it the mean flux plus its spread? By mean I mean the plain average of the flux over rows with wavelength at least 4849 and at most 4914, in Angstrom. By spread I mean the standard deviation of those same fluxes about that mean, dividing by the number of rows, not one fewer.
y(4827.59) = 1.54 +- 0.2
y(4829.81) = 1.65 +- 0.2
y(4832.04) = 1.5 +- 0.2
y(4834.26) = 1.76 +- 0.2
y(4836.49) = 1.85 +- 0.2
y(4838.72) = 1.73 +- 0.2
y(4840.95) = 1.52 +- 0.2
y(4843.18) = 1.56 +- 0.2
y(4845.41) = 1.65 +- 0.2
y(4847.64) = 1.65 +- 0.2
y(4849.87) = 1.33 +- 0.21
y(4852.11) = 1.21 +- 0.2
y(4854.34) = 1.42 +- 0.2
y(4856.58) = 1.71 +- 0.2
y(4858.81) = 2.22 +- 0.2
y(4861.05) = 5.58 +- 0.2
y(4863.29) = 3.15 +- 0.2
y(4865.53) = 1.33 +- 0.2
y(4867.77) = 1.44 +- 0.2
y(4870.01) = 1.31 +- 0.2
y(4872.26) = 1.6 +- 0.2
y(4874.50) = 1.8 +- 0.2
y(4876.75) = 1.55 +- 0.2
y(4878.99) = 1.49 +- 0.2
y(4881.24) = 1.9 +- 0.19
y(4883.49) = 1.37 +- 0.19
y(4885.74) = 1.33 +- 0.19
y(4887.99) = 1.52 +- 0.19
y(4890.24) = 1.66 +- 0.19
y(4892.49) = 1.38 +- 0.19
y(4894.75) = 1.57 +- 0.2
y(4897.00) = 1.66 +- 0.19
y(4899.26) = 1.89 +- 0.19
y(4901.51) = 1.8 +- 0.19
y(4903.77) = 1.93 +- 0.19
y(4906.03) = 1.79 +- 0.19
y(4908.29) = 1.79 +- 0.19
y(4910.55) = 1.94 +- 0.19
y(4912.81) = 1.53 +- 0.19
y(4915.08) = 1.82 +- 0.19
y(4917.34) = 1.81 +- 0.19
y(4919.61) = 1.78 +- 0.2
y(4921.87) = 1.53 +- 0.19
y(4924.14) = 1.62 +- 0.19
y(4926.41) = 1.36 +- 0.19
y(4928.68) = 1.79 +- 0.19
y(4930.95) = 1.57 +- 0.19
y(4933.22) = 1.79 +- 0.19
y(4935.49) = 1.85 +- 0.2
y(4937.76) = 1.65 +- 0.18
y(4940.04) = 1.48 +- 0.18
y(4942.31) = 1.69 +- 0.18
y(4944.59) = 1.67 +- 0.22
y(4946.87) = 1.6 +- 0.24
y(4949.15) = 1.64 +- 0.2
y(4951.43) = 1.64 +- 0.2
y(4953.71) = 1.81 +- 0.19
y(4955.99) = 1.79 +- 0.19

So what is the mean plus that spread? 2.60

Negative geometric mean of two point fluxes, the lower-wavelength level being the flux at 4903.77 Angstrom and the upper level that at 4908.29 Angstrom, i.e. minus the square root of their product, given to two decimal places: -1.86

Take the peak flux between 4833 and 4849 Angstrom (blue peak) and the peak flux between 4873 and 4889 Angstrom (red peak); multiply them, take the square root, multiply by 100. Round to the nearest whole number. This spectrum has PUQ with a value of 187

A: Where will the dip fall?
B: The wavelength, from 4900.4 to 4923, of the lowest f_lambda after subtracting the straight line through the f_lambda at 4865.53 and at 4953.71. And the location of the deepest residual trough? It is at 4921.87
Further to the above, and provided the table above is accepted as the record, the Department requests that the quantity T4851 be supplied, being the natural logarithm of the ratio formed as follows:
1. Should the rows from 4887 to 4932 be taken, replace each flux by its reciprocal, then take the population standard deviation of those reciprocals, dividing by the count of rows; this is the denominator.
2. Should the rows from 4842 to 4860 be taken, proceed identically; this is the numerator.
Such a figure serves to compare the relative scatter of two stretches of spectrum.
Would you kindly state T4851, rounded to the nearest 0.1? 0.5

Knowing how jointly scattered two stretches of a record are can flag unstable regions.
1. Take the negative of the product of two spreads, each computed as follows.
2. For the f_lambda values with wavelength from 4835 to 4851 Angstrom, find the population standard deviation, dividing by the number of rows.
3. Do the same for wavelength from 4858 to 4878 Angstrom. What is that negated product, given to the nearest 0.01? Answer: -0.20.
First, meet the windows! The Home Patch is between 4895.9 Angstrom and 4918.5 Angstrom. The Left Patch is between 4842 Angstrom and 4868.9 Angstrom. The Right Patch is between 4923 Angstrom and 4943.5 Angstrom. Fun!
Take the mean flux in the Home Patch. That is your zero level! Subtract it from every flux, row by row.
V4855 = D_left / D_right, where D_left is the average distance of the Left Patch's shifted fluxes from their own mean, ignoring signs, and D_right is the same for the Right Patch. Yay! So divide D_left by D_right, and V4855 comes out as 6.7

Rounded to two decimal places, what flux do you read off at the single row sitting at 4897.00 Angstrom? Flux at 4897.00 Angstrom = 1.66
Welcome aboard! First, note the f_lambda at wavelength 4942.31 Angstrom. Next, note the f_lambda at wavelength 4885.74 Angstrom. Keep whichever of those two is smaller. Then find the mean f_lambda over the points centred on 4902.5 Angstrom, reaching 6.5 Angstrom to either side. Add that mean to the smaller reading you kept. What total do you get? 3.14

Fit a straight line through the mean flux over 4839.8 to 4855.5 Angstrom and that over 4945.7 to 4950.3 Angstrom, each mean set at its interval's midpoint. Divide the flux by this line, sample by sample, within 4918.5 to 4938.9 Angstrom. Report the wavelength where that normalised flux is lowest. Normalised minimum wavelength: 4926.41 Angstrom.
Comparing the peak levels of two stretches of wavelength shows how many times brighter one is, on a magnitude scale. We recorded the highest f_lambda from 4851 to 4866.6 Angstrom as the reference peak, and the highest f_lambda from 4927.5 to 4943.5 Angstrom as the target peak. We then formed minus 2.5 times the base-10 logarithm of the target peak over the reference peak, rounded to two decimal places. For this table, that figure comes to 1.20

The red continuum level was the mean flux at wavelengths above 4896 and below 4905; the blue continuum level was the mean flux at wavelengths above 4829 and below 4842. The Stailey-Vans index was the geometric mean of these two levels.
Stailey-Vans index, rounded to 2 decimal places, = 1.74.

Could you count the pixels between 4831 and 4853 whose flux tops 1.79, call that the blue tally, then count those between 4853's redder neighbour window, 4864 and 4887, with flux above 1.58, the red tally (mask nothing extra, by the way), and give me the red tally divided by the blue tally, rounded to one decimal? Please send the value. 3.0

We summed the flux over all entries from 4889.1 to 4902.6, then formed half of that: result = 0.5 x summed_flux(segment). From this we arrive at 5.0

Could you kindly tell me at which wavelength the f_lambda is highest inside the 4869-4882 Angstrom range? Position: 4881.24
